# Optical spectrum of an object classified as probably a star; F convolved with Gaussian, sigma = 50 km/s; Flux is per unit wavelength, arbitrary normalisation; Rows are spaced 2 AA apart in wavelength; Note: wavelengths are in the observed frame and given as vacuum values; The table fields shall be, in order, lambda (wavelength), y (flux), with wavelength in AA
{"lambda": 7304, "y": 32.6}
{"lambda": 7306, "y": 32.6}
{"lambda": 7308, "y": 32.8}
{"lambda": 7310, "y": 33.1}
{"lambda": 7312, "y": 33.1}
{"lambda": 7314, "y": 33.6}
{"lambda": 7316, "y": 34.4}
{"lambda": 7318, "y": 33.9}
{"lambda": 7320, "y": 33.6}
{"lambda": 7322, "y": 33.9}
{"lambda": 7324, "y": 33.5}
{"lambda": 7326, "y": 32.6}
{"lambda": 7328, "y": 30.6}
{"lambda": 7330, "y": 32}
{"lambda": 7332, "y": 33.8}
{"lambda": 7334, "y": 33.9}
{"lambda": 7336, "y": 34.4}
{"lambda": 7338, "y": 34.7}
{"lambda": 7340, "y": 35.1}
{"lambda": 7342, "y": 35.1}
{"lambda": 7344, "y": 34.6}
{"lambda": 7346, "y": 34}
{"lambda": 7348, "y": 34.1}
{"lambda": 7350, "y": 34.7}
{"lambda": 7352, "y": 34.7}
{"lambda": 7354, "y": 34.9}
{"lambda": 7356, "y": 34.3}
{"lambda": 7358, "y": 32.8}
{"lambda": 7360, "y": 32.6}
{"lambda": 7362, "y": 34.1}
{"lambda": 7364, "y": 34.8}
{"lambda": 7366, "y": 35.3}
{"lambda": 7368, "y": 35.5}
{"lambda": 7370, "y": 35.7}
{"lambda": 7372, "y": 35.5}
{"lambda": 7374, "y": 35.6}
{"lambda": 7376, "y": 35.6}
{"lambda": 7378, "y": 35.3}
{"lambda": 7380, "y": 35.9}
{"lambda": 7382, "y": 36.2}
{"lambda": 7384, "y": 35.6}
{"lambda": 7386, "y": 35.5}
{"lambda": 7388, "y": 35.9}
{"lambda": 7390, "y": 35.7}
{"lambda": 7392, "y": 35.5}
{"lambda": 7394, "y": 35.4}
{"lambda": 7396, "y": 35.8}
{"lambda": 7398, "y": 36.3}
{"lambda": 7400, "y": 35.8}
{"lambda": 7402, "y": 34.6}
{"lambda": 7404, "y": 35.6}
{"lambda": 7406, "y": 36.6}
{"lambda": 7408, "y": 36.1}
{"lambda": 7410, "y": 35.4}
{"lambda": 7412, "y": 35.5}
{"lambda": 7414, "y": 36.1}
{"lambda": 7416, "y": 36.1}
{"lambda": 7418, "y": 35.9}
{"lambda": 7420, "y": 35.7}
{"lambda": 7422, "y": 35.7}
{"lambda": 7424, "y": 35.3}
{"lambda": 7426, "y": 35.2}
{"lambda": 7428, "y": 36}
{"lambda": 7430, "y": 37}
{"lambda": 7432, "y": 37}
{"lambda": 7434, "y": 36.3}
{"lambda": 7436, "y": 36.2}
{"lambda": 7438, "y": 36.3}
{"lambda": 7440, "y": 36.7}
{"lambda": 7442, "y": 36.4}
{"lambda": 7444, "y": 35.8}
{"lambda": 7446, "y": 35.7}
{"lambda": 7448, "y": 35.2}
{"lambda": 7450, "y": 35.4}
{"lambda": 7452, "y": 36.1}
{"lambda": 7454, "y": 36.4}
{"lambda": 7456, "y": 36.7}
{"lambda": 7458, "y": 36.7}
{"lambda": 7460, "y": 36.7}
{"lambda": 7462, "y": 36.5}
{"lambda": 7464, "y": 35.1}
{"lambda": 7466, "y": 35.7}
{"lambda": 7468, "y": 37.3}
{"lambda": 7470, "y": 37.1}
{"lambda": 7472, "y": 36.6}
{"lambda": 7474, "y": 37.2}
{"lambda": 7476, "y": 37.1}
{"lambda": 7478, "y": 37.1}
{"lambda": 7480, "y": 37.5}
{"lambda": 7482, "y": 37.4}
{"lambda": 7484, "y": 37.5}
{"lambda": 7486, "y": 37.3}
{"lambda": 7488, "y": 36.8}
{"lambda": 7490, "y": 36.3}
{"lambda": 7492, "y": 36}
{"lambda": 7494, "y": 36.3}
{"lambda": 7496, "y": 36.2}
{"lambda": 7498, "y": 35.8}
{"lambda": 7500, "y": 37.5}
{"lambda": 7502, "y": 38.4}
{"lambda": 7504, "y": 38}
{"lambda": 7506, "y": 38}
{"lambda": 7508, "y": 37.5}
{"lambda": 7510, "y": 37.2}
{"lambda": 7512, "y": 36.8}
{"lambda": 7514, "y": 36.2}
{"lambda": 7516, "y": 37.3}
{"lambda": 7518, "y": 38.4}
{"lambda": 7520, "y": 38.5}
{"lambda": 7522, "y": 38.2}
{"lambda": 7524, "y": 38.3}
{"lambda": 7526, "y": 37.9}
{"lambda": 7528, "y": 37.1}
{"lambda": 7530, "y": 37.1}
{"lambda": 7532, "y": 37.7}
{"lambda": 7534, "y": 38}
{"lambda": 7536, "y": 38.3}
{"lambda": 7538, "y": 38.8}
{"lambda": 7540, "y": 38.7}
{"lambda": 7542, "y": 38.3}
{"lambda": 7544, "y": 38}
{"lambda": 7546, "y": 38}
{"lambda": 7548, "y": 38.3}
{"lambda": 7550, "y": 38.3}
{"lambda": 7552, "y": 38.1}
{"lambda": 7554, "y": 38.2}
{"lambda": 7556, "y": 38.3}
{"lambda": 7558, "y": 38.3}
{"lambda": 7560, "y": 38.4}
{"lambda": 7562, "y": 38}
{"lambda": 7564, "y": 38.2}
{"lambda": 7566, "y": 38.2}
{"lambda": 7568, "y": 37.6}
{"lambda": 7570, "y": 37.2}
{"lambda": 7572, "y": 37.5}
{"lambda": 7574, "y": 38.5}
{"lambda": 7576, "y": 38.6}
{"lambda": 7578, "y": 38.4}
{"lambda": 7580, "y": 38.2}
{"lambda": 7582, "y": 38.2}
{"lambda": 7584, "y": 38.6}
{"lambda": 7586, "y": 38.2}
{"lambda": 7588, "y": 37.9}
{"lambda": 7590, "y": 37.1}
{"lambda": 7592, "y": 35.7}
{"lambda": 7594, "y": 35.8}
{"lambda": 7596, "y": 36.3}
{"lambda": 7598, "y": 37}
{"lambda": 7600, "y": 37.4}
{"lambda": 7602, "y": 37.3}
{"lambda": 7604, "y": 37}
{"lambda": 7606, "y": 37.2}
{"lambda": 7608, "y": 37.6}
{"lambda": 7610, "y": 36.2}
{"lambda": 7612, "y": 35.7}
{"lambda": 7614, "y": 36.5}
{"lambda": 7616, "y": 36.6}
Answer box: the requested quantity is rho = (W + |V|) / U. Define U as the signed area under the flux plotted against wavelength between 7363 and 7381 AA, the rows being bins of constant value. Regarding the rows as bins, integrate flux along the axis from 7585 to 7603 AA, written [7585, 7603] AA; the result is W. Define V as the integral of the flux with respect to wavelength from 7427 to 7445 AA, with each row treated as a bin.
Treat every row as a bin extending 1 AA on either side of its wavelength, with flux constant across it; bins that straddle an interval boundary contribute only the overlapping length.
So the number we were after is 2.07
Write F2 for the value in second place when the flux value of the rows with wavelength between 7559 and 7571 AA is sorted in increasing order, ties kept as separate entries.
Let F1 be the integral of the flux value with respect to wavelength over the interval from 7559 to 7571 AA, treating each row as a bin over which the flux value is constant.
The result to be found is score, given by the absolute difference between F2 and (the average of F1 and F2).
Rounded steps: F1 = 455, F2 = 37.6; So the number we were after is 209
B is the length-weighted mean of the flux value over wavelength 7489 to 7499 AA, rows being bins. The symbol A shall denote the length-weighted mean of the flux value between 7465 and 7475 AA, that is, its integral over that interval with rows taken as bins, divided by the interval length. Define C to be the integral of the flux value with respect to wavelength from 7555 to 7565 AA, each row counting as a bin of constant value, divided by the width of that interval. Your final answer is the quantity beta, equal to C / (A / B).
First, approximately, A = 36.8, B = 36.1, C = 38.2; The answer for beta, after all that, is 37.6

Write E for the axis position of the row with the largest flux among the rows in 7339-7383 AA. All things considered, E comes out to 7382 AA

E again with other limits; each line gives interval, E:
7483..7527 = 7520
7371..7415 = 7406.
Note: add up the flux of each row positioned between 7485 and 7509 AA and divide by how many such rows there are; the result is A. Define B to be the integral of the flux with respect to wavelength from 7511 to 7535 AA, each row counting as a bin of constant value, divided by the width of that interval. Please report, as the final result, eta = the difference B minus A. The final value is 0.6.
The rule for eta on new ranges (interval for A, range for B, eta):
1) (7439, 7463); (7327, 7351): -2.3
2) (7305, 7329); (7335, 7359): 1.3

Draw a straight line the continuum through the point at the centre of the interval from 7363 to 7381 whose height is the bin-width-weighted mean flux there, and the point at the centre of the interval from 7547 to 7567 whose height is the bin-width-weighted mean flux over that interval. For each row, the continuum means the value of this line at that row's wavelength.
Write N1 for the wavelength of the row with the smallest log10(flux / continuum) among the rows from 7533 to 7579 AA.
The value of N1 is 7570 AA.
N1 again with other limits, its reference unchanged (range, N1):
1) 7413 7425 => 7424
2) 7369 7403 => 7402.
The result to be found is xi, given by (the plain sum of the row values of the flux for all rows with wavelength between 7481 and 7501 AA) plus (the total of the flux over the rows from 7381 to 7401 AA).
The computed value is 725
